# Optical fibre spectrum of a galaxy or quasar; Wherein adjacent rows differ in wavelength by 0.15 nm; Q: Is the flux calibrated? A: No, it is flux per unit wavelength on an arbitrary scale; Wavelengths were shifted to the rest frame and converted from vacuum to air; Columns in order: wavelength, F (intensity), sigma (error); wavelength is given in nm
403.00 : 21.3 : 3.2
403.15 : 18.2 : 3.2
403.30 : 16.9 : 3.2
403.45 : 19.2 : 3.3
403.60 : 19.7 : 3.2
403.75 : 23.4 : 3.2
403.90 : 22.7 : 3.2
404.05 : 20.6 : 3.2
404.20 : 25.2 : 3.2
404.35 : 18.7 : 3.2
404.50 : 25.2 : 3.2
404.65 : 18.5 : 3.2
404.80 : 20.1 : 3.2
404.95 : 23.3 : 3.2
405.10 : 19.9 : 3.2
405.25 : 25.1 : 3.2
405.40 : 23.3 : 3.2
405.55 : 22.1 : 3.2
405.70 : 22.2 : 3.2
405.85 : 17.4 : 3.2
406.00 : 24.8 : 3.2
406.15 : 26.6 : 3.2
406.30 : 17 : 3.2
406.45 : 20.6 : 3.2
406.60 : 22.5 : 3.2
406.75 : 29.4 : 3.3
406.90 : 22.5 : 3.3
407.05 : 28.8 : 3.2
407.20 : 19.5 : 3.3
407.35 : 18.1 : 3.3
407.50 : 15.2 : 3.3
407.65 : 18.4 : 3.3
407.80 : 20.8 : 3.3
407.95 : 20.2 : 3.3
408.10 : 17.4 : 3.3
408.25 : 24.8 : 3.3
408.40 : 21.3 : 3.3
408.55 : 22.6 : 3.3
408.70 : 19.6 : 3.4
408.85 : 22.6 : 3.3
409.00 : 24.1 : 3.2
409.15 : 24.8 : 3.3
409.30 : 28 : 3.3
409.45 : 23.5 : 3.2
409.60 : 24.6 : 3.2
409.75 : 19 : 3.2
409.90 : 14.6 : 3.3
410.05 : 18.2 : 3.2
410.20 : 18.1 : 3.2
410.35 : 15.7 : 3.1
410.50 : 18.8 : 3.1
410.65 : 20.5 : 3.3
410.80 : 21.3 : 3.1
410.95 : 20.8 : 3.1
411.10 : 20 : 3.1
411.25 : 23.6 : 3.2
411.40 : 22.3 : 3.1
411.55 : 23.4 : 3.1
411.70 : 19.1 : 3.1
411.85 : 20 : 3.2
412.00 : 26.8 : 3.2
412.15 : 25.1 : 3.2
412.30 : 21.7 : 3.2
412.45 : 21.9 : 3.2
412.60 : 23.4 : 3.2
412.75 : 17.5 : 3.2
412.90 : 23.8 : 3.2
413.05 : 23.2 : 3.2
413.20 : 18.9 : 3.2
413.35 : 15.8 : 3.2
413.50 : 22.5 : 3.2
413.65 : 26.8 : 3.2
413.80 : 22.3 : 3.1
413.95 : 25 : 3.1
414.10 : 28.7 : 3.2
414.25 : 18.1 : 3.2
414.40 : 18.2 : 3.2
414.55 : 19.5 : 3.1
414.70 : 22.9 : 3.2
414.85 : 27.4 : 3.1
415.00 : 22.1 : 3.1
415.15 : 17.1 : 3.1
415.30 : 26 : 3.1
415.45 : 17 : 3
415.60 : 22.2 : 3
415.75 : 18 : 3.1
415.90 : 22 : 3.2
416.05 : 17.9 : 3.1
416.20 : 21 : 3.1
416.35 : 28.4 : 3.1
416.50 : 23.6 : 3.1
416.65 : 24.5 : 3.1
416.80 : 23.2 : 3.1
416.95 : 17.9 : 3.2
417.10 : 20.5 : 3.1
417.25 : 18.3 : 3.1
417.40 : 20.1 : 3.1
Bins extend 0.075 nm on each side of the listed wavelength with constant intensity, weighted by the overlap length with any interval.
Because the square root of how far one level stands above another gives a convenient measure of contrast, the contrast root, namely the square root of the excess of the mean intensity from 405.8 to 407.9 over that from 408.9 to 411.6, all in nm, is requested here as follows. 0.6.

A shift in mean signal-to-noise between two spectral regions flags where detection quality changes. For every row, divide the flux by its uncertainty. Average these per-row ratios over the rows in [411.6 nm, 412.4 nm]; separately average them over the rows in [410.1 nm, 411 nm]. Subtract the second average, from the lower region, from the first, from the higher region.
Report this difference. 1.0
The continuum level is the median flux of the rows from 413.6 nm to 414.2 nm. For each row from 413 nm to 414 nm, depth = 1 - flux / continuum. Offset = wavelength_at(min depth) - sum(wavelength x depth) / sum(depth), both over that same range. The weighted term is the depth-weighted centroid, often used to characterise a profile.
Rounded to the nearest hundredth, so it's 0.28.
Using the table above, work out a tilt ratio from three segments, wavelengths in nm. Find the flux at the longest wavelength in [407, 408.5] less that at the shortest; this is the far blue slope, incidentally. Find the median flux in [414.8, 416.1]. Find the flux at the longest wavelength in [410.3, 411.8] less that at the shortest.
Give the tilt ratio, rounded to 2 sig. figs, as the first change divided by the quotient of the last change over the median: -49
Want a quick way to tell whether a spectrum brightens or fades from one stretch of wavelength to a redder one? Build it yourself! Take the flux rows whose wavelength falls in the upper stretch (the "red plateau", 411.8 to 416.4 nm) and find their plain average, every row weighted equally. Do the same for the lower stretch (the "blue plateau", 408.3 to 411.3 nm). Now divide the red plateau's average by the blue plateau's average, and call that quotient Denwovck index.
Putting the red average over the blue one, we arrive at 1.04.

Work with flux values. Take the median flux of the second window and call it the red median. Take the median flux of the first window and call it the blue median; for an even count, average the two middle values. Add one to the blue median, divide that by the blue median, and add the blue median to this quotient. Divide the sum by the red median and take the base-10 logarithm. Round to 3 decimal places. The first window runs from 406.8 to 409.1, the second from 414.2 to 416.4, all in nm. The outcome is 0.017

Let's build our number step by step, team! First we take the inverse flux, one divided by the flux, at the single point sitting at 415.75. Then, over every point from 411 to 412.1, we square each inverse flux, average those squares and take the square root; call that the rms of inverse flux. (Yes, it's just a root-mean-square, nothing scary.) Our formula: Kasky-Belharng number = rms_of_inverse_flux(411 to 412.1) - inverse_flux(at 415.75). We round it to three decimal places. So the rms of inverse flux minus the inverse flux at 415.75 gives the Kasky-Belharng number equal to -0.010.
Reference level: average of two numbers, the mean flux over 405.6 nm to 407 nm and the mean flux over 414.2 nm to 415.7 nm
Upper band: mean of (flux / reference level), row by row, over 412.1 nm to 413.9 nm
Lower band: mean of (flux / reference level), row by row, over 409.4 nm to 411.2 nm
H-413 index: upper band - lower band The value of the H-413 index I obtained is 0.11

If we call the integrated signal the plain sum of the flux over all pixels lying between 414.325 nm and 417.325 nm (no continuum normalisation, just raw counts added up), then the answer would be 428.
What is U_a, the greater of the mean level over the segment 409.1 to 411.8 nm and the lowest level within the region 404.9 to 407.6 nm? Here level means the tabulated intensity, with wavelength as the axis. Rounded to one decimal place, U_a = 20.9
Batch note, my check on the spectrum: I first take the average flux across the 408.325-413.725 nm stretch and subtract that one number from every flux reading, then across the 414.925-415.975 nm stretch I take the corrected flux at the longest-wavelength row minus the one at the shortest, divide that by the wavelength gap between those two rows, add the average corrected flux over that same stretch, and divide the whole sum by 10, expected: -0.10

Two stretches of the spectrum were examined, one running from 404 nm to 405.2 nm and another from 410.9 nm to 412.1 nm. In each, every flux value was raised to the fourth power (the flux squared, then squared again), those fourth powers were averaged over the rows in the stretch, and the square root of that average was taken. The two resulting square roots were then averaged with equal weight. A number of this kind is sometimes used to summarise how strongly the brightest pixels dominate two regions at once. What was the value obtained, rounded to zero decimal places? 491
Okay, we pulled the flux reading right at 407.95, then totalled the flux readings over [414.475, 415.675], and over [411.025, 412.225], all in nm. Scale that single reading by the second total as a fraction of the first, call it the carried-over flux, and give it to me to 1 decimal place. 20.9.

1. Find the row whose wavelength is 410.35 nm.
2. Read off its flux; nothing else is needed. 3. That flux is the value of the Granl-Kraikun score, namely 15.7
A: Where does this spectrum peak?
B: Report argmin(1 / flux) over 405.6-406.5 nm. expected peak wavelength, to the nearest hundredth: 406.15 nm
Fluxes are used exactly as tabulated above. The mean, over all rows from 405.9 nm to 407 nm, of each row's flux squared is 559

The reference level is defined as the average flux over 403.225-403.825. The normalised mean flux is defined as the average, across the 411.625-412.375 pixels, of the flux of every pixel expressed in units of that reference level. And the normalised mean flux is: 1.14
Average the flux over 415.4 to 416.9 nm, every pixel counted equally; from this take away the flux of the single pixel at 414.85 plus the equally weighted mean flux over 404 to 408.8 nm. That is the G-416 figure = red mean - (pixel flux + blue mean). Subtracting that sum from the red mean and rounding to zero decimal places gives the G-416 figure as -27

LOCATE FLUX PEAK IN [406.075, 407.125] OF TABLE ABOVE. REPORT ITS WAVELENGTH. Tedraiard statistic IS 406.75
